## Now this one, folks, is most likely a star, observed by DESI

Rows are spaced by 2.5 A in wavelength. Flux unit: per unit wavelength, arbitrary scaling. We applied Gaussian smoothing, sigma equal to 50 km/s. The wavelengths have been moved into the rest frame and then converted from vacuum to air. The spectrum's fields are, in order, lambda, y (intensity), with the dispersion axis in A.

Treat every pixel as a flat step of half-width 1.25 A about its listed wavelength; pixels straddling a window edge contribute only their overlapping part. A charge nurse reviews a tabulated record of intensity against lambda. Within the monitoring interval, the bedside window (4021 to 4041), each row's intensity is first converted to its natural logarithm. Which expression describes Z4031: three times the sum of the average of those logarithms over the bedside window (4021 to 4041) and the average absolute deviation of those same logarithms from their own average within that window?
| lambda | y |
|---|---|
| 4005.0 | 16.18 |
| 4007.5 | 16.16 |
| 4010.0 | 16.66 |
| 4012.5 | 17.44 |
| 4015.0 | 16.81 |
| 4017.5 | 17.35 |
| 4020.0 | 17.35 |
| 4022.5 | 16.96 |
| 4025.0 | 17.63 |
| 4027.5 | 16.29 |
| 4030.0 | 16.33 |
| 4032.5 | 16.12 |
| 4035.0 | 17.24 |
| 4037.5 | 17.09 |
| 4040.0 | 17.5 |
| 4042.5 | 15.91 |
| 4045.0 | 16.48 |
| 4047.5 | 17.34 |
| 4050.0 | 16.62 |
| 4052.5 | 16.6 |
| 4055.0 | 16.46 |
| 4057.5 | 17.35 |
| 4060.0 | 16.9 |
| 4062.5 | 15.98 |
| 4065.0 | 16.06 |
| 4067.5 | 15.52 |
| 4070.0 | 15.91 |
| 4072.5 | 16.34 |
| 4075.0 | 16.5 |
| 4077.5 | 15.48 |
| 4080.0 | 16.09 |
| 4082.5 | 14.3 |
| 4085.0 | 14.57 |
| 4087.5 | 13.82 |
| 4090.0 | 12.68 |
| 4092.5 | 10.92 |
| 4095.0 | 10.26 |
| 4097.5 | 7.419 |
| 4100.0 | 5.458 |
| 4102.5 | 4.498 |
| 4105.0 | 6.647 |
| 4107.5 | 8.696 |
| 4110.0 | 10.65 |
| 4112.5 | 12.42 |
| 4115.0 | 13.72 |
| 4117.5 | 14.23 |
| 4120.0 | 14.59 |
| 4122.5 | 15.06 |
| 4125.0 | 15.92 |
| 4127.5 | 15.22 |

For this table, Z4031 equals 8.6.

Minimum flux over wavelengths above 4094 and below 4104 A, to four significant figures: 4.498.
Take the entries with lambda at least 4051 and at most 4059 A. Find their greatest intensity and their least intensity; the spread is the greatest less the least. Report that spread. 0.9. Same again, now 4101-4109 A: 4.2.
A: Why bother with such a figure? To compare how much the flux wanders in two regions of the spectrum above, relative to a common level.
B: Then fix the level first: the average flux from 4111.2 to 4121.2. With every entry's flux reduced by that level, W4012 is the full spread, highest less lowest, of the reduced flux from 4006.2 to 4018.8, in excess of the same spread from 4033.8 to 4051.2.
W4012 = -0.3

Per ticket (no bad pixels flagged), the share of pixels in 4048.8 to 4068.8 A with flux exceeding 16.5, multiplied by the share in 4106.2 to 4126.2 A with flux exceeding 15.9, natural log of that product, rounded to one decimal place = -2.8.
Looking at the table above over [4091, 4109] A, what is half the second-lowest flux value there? 2.7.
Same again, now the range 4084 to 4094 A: 6.3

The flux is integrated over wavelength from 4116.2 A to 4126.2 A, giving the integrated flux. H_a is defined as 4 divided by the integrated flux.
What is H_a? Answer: 0.0268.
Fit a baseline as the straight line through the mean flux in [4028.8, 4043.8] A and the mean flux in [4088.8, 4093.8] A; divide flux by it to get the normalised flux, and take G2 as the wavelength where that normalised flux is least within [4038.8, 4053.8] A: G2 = 4042.5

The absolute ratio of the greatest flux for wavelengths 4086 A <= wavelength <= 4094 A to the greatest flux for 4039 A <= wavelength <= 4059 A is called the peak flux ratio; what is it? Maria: 0.79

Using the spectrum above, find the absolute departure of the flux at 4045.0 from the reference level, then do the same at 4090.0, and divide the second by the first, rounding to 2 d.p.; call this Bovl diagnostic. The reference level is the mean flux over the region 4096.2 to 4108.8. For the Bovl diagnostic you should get 0.62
